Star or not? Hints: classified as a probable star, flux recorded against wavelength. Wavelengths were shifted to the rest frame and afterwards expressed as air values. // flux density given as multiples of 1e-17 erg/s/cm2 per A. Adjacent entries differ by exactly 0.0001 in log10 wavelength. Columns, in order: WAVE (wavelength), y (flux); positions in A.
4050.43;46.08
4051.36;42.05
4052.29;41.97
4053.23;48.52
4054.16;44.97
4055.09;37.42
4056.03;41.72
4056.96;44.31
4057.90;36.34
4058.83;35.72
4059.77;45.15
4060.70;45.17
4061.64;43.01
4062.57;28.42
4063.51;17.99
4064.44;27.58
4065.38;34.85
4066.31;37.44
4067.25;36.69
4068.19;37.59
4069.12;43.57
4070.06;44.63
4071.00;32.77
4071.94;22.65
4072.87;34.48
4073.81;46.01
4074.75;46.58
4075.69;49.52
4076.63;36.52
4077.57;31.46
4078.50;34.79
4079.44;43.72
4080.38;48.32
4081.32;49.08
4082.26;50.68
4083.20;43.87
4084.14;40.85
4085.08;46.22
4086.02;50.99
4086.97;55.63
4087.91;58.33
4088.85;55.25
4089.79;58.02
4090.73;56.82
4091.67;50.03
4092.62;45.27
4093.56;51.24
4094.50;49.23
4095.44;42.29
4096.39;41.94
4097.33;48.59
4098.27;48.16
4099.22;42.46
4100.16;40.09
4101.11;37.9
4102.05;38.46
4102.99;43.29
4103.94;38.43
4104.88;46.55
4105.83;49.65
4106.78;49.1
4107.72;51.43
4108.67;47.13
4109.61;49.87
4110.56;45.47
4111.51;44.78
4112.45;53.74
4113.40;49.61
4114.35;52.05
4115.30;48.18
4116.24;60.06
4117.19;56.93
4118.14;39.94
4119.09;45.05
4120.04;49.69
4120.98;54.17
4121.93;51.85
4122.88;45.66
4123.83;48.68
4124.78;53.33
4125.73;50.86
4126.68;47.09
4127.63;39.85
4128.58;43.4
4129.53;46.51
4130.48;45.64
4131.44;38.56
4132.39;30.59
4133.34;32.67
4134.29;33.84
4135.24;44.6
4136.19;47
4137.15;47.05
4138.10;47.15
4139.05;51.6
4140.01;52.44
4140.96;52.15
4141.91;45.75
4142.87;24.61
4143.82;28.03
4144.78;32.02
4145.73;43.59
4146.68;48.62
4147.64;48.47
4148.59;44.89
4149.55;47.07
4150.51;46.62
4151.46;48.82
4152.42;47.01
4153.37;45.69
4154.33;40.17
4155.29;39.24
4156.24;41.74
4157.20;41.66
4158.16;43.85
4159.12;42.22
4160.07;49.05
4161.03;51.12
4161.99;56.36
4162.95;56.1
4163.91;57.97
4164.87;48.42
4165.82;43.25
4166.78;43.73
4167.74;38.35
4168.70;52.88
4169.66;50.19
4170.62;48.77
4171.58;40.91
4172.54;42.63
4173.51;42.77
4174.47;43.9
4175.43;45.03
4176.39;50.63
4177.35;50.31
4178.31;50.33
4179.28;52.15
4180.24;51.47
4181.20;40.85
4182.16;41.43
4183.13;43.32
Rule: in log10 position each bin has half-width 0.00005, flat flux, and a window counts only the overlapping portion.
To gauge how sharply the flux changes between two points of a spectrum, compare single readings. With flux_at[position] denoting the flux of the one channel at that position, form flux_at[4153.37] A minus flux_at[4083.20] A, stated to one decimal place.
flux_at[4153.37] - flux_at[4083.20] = 1.8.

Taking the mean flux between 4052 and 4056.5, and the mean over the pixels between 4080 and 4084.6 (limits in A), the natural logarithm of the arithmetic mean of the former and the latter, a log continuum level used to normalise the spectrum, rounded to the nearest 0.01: 3.80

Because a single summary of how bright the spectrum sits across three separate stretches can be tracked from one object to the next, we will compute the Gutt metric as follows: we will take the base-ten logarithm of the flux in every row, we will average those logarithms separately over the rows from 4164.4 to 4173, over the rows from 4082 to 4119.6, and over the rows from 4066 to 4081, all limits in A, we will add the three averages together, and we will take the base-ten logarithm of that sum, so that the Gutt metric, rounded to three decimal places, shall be 0.692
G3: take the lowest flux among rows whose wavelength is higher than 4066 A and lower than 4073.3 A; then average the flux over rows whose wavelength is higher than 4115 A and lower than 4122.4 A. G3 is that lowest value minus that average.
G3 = -28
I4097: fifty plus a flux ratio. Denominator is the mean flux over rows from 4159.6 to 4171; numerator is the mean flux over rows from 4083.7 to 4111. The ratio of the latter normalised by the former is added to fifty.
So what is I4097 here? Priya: 51.0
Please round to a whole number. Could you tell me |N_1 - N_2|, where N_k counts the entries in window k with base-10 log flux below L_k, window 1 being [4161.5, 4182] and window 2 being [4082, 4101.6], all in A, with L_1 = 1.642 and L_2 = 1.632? 1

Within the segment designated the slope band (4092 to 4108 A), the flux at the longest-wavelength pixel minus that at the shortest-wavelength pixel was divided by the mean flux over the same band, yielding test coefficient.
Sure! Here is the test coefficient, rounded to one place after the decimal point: 0.1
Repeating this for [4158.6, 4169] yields 0.2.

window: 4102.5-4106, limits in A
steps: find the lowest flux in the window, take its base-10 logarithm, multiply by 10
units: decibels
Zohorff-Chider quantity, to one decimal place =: 15.8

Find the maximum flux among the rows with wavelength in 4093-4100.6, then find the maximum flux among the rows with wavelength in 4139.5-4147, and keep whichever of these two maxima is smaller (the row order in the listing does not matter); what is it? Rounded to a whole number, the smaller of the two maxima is 51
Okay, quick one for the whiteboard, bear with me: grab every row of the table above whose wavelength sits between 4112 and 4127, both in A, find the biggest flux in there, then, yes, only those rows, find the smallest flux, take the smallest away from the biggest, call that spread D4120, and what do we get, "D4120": 20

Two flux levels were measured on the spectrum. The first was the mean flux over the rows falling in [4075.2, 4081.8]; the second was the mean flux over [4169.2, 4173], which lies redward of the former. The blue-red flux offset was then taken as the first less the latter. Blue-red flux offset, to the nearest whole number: -4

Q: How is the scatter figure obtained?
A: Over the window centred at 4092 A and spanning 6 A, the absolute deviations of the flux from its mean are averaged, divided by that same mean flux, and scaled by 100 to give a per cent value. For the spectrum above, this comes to 7.3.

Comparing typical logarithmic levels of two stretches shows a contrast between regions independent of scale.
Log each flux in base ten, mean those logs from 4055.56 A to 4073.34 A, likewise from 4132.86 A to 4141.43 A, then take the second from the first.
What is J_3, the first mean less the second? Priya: -0.10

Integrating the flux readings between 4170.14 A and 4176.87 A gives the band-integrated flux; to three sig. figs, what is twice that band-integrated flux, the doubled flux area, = 605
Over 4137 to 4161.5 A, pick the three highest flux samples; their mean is 52.1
